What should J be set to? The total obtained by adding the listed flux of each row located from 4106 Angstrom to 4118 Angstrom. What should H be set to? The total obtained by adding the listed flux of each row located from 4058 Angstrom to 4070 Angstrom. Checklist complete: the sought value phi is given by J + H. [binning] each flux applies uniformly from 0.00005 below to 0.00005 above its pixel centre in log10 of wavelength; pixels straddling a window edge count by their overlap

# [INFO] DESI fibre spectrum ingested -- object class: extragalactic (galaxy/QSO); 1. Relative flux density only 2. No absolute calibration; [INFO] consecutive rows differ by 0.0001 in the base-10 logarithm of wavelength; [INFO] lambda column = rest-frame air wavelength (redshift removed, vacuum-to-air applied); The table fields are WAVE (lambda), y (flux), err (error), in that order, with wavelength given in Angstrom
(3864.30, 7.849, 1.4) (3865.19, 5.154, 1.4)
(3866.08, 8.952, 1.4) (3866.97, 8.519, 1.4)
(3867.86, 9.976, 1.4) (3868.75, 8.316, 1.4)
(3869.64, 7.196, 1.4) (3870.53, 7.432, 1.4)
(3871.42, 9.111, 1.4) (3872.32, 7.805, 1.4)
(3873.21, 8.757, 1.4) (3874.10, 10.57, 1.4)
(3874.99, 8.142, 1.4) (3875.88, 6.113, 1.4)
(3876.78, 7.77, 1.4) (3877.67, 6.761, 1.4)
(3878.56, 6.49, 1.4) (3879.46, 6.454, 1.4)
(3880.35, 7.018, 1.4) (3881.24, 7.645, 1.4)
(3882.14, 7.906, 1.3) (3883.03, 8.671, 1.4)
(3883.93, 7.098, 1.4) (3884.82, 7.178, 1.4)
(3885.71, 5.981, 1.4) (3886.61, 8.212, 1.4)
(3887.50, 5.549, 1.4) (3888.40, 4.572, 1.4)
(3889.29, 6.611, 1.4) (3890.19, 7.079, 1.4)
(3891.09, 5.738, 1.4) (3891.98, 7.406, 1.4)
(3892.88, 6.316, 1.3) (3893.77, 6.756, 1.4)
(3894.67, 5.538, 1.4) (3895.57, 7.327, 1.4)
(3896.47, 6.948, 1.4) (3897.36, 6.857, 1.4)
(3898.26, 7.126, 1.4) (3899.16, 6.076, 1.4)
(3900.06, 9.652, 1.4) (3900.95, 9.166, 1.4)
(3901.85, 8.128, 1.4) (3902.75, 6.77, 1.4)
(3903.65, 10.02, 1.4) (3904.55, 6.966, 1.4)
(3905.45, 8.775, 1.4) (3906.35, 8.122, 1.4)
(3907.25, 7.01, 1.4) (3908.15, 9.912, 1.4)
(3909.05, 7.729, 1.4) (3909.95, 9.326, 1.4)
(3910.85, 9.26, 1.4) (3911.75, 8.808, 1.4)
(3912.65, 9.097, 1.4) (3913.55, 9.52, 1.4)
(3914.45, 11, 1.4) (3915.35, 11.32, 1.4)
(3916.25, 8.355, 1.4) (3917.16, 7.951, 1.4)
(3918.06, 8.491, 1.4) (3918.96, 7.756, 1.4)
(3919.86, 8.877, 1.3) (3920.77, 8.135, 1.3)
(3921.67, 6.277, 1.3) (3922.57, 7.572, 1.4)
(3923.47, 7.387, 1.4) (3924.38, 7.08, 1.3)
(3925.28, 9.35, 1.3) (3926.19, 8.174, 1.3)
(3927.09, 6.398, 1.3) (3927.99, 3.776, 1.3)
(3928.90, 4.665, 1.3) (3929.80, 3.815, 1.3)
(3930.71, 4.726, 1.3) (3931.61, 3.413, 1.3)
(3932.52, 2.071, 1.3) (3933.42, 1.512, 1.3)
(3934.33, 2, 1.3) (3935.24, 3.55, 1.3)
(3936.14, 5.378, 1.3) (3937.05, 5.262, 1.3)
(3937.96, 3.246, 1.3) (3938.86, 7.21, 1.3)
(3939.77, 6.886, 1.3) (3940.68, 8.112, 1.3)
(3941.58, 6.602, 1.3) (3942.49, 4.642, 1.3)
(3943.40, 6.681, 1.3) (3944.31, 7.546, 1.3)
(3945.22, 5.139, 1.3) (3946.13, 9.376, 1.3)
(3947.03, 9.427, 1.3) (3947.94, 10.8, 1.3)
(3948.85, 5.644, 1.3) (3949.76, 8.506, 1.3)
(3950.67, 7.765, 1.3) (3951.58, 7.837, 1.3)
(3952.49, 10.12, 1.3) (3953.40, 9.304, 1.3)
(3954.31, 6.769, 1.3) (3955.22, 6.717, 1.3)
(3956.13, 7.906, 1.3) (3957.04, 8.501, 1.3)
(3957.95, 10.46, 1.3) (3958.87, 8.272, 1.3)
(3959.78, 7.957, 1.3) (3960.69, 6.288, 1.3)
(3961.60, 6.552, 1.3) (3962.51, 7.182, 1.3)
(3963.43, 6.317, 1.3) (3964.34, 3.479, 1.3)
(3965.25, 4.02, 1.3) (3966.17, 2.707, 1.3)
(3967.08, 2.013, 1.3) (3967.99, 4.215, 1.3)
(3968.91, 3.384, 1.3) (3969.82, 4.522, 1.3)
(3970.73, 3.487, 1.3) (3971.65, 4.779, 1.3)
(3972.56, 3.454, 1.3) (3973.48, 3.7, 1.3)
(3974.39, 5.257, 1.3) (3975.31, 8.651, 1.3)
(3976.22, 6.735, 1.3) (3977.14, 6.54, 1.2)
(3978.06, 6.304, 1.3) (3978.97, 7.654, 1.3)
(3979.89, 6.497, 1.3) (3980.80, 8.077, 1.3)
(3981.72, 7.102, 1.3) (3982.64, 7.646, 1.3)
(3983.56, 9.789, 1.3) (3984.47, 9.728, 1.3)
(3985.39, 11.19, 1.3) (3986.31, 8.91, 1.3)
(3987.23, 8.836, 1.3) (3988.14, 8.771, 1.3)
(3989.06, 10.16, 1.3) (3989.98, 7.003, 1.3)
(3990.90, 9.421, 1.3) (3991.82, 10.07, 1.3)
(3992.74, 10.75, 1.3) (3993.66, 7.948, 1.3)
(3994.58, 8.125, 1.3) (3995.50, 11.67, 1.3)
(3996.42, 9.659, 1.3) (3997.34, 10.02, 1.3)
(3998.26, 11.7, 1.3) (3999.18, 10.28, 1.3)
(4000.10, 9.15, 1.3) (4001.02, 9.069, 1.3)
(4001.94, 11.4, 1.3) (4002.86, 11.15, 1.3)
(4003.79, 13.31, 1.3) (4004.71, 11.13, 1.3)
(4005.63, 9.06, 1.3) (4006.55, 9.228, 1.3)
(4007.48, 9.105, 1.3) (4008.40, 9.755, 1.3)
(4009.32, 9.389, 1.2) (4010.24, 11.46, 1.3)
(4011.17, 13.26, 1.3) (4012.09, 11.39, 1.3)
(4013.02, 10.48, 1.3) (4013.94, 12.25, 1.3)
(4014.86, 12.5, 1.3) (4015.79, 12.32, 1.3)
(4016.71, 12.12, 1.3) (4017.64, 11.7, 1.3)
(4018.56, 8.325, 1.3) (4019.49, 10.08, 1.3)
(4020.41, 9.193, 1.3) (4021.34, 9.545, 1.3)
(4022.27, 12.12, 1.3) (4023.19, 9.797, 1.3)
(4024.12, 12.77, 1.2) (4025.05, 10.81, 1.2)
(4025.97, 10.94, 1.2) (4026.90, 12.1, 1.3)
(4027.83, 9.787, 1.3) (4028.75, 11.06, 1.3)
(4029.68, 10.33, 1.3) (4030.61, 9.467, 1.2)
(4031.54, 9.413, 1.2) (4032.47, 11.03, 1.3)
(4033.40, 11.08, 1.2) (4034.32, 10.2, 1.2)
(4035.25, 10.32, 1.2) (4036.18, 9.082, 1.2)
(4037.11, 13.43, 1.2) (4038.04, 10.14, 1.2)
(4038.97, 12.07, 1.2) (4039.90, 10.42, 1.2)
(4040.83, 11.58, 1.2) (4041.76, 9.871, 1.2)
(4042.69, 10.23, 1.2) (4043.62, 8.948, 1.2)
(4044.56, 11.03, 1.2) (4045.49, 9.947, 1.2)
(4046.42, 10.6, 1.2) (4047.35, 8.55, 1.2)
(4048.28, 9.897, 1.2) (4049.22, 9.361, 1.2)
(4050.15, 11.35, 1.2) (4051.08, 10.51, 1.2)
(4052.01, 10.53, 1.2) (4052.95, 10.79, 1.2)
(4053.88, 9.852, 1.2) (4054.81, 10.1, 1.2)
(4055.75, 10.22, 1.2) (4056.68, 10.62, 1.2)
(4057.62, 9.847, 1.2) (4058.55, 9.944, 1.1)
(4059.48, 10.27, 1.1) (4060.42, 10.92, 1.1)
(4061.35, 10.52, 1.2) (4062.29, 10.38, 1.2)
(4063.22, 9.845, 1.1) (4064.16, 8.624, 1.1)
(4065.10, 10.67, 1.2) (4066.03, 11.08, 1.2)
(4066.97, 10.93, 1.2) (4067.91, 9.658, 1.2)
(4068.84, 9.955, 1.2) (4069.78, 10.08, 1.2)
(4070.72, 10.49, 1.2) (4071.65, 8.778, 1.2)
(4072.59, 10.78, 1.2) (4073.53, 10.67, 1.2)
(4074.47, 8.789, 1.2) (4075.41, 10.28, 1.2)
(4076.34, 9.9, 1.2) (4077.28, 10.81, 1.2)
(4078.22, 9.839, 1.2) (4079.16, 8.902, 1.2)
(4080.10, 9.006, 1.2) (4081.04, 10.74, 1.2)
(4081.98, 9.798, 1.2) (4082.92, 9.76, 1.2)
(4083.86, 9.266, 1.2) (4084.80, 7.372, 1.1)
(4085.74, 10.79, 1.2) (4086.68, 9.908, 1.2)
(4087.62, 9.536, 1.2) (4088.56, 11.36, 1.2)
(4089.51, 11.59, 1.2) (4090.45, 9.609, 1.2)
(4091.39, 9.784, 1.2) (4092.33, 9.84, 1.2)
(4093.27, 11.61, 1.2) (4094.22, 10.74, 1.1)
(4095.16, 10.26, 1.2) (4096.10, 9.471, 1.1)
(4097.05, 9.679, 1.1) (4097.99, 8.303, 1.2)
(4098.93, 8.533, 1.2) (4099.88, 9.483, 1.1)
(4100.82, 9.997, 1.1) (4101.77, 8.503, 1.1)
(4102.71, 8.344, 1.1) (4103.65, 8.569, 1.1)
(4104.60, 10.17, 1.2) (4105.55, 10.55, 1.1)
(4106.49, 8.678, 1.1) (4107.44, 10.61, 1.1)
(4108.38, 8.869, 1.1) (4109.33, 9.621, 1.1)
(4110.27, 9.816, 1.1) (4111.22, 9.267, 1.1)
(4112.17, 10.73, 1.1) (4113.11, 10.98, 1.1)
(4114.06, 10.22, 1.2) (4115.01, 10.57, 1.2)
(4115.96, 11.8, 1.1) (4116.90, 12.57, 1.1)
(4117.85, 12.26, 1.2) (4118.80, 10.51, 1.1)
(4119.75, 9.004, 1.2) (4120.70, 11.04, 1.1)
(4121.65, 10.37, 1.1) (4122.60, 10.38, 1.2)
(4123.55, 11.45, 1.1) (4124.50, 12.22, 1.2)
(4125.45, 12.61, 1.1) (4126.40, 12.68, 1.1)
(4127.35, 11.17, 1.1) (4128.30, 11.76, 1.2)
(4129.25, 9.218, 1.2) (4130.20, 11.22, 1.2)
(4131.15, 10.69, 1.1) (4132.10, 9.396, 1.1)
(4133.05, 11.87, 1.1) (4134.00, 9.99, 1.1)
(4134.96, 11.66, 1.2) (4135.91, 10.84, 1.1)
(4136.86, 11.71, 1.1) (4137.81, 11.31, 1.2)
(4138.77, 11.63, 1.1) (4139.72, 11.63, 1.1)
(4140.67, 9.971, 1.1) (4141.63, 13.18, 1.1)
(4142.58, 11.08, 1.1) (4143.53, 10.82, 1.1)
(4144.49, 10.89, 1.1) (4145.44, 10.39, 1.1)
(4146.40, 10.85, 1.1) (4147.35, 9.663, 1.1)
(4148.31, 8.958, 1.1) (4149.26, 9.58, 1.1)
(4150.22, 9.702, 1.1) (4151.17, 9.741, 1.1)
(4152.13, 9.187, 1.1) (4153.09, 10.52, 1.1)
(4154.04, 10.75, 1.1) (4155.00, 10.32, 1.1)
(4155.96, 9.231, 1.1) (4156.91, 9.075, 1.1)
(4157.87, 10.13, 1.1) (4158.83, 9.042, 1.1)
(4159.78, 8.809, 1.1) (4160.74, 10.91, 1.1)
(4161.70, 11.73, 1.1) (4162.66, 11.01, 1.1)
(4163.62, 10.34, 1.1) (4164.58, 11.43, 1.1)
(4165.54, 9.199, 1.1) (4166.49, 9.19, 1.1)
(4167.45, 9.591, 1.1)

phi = 269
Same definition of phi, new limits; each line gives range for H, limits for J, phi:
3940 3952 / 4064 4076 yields 229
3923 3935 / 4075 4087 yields 191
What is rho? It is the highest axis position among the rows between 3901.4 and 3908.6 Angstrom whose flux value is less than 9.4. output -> 3907.25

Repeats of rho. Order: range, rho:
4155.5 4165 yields 4159.78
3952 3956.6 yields 3956.13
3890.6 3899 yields 3898.26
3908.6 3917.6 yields 3917.16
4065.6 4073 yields 4071.65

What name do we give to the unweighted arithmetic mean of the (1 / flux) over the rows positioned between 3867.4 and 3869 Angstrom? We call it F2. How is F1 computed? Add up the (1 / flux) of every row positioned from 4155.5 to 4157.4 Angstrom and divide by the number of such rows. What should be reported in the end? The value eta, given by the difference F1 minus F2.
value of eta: -0.001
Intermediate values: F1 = 0.109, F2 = 0.110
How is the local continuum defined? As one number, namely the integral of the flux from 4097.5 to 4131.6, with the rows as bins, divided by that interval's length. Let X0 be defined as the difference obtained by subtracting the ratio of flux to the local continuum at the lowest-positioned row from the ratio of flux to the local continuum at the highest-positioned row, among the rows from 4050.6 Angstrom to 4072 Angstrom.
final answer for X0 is -0.17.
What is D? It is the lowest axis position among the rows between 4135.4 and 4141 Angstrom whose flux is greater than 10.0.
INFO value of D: 4135.91 Angstrom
